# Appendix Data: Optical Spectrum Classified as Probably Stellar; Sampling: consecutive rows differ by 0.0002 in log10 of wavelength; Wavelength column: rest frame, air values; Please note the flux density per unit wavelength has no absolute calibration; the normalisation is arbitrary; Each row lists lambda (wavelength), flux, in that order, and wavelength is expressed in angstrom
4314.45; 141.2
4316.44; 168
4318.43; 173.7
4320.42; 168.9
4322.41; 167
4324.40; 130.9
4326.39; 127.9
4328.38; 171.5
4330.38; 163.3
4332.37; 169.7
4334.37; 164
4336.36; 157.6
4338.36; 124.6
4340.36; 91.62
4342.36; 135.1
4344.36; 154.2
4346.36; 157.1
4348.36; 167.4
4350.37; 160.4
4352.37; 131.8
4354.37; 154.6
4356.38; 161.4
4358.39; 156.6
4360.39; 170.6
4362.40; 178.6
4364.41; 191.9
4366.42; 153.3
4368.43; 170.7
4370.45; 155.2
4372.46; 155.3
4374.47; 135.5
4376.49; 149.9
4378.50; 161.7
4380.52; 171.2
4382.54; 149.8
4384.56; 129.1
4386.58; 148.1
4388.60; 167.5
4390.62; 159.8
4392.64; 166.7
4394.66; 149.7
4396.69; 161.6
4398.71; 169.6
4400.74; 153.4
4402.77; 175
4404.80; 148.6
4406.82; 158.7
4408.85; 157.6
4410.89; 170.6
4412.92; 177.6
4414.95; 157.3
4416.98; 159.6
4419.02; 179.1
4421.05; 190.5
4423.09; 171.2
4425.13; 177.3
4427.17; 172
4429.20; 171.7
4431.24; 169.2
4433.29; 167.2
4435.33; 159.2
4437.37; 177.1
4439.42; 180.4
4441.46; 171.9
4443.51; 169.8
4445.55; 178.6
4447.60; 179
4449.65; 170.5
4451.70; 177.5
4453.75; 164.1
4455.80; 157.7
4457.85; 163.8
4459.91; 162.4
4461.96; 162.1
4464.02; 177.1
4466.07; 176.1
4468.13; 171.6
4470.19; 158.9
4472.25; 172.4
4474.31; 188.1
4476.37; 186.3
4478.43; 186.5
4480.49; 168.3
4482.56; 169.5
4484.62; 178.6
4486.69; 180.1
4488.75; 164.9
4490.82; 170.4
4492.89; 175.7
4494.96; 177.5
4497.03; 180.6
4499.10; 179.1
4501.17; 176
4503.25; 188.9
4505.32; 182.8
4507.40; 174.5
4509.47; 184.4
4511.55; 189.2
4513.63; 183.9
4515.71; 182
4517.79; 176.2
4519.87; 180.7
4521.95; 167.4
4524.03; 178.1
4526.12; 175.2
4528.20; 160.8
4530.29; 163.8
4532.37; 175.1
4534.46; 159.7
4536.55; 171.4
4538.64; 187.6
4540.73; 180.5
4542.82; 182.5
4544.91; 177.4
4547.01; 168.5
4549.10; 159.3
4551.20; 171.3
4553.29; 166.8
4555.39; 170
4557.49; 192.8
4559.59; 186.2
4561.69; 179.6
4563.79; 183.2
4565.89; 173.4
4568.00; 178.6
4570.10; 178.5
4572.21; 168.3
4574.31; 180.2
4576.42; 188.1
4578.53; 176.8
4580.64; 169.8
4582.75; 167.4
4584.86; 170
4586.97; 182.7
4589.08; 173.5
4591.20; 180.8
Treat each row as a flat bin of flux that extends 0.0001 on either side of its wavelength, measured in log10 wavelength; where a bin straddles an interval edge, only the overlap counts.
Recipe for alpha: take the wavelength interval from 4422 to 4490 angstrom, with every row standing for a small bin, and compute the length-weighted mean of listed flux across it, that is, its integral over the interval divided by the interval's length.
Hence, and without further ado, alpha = 172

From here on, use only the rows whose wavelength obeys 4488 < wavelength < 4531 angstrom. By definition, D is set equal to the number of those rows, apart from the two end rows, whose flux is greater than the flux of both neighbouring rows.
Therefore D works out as 5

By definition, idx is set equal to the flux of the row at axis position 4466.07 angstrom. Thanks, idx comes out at 176.1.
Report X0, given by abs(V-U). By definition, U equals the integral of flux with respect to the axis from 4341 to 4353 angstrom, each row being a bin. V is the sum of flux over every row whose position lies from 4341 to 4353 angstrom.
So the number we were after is 892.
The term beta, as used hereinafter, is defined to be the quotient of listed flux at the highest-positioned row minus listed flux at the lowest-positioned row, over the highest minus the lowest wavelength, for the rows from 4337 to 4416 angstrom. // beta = 0.4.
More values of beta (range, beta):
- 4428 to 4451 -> -0.1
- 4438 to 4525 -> 0.0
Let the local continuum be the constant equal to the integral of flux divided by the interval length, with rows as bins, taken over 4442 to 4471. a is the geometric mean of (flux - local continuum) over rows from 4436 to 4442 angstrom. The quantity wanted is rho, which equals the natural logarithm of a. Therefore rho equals 1.8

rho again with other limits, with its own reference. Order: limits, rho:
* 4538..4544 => 2.6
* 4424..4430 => 1.3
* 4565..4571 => 1.9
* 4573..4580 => 2.4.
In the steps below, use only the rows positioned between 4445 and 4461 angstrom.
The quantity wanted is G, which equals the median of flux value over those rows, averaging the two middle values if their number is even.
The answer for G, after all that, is 167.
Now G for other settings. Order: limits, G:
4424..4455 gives 172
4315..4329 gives 168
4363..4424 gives 160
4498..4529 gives 179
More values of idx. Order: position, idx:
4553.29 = 166.8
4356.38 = 161.4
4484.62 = 178.6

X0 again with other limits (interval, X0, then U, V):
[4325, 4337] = 944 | 1898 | 954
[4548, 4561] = 1223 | 2269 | 1046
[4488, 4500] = 1050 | 2098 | 1048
